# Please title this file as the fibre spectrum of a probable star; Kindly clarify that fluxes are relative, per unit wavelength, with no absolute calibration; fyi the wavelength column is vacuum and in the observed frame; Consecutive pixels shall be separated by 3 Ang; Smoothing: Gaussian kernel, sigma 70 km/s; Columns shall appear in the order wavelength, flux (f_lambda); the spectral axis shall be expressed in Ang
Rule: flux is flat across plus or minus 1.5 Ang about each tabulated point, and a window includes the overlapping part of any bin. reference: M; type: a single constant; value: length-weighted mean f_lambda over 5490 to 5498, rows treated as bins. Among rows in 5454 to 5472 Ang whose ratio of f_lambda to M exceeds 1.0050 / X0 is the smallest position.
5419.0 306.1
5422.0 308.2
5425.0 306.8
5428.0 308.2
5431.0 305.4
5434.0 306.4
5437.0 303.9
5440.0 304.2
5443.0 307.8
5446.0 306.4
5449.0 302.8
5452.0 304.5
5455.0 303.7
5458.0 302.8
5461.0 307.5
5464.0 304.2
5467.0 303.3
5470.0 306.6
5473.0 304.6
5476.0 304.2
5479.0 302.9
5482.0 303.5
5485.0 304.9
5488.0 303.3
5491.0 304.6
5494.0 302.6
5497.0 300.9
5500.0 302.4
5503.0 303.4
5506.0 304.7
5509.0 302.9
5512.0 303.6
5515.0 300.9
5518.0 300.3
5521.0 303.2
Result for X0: 5461.0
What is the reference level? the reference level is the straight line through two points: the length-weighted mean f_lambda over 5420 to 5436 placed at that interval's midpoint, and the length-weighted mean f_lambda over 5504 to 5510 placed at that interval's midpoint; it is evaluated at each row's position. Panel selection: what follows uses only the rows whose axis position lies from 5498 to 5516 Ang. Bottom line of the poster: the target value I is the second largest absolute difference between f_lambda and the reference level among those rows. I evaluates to 1.7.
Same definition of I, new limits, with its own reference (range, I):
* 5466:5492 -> 2.0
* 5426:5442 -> 2.2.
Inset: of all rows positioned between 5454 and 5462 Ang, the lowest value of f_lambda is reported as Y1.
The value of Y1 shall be 302.8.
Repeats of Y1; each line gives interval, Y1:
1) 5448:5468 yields 302.8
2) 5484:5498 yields 300.9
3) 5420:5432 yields 305.4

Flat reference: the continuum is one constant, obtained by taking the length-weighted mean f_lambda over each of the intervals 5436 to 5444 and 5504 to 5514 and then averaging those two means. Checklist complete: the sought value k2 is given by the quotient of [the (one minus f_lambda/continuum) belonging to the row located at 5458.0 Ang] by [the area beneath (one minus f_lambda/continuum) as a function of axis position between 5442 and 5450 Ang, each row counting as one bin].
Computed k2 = -0.15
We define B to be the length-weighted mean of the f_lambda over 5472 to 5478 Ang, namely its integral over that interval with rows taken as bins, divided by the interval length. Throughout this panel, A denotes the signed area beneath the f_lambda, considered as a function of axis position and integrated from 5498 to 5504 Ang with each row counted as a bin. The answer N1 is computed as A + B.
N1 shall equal 2120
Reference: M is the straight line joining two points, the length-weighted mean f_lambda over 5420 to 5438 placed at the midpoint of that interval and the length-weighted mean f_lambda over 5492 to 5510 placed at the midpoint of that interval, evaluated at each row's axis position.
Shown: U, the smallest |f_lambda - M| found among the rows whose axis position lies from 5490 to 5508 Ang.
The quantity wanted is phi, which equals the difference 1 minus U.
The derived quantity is 0.48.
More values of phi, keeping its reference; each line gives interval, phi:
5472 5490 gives 0.94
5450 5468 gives 0.44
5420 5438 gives 0.95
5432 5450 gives 0.89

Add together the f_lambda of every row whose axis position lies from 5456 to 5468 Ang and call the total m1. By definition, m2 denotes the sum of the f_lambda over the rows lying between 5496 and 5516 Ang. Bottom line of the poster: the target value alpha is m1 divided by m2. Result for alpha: 0.57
